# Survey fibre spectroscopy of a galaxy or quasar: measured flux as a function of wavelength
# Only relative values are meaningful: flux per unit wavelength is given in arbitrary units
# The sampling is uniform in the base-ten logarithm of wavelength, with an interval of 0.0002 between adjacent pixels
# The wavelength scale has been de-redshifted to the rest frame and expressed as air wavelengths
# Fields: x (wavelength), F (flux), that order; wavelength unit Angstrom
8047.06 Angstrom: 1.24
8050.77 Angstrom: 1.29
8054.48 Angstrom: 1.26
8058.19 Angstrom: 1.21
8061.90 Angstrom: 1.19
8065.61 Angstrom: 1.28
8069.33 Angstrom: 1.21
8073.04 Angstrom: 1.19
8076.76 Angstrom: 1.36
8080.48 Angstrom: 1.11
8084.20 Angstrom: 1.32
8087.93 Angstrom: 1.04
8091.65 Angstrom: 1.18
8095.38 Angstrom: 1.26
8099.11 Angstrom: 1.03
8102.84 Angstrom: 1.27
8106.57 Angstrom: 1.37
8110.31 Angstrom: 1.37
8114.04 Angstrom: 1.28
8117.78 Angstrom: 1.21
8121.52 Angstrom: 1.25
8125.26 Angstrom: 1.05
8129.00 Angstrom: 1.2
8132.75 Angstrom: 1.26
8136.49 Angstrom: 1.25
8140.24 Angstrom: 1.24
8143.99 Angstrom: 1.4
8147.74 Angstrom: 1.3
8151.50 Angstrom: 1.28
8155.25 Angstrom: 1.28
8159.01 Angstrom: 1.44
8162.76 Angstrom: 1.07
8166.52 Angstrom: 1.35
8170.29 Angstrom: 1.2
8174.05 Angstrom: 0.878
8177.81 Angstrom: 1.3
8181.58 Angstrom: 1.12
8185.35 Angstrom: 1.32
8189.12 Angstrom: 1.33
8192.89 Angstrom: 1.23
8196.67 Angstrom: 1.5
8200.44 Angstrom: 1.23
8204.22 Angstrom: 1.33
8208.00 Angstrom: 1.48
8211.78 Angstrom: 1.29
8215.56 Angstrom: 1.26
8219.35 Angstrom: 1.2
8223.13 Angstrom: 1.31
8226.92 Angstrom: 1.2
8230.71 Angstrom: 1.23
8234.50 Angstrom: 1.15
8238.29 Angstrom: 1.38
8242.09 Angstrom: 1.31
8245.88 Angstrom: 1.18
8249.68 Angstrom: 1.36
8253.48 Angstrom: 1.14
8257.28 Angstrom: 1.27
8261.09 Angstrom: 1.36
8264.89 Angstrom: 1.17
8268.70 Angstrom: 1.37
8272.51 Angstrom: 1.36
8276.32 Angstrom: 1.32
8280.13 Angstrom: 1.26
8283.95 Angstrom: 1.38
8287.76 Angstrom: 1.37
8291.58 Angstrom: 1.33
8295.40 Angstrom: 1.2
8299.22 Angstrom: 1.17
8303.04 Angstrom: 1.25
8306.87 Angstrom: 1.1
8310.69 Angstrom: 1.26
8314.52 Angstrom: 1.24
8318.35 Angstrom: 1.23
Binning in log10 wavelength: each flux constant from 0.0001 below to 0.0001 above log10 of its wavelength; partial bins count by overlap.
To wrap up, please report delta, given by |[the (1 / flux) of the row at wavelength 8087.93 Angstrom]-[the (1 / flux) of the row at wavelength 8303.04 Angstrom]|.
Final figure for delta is 0.162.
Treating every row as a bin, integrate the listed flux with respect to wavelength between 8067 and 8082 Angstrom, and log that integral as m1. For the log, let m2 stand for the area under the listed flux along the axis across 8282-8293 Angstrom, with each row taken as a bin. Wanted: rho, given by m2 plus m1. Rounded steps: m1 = 18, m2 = 15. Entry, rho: 33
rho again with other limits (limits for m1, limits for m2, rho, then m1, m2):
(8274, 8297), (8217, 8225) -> 40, 30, 10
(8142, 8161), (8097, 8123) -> 58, 25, 33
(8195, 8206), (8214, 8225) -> 29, 15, 14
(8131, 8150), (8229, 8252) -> 54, 25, 29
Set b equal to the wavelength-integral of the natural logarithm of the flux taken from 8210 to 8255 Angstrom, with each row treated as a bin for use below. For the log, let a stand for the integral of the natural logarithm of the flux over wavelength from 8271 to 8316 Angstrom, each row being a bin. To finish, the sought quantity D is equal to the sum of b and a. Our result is 20.7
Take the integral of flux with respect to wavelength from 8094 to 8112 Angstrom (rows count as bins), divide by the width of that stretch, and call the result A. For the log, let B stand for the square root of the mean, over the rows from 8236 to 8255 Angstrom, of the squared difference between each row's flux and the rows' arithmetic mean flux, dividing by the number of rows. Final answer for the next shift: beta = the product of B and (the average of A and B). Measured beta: 0.07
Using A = 1.26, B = 0.097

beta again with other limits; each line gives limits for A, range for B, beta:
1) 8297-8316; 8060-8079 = 0.04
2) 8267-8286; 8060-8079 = 0.05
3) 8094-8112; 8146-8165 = 0.08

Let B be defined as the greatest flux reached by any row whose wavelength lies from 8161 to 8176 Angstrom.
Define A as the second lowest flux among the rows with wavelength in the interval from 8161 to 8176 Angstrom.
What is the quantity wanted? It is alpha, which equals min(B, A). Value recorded 1.07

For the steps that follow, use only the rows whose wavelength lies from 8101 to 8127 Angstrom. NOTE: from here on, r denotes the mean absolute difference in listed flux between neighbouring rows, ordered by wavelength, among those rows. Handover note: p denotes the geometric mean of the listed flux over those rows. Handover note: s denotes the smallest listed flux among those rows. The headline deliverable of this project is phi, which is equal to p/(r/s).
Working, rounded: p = 1.25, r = 0.08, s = 1.05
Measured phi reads 16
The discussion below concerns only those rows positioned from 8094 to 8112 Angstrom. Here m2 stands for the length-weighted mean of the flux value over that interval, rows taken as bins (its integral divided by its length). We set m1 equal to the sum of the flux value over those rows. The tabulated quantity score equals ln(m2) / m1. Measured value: 0.037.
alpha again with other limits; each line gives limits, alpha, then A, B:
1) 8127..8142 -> 1.24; 1.24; 1.26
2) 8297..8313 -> 1.17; 1.17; 1.26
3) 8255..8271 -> 1.27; 1.27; 1.37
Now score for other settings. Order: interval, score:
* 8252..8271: 0.037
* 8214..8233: 0.034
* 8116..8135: 0.030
